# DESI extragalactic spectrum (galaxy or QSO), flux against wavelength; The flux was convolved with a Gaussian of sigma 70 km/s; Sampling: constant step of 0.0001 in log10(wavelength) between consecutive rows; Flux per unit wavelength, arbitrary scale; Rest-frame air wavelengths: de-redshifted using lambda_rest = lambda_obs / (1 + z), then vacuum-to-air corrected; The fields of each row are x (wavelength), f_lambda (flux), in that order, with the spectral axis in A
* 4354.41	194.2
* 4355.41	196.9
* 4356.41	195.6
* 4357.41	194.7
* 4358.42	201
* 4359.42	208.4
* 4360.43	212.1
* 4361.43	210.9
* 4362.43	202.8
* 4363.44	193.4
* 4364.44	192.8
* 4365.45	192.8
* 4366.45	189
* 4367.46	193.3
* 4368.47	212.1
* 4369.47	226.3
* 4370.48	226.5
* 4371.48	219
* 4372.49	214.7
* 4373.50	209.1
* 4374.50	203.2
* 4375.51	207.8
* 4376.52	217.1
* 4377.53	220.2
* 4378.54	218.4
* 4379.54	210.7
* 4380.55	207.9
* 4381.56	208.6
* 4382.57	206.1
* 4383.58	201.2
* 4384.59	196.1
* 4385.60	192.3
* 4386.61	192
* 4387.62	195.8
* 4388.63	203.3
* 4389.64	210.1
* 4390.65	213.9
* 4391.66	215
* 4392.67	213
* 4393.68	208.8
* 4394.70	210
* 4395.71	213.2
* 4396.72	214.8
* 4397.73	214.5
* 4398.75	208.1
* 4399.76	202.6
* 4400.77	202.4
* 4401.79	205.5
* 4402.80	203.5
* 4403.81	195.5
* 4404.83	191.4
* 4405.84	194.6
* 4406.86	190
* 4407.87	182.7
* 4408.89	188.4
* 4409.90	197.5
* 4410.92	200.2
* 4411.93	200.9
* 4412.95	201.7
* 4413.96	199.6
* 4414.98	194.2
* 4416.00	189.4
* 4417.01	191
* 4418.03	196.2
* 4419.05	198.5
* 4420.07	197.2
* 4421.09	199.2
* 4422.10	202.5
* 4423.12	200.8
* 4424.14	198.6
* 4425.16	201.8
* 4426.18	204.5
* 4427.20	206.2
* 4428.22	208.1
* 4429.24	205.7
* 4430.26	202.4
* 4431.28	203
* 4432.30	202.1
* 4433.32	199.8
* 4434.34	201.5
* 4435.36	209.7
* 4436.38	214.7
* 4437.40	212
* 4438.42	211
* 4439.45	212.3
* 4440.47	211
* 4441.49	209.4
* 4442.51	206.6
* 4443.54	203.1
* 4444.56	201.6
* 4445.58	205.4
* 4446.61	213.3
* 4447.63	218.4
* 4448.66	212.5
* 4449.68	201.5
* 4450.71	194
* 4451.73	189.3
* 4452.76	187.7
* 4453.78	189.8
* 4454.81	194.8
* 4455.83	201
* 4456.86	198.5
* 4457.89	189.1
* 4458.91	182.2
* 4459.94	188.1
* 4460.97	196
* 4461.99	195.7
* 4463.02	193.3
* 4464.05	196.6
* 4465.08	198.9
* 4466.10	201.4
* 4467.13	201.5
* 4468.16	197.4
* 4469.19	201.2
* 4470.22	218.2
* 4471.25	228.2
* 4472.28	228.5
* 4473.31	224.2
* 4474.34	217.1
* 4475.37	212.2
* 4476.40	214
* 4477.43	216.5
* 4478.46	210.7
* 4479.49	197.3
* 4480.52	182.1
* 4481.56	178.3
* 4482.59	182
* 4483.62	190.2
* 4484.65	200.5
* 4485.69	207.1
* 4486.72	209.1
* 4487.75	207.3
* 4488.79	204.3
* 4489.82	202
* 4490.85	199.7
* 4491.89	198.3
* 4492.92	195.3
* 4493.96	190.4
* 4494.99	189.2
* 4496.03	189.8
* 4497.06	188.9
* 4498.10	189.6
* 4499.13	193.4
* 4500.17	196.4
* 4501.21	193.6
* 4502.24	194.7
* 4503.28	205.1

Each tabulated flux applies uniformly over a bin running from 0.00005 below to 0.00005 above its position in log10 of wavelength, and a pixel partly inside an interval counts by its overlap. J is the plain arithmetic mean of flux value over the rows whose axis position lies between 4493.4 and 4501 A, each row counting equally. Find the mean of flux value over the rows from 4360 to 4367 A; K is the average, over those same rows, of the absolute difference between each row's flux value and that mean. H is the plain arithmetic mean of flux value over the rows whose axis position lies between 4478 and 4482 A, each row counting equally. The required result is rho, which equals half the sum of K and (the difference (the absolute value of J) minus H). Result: 4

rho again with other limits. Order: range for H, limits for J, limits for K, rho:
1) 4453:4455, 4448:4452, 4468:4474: 9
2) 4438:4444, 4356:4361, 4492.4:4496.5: -2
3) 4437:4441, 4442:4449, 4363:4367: -1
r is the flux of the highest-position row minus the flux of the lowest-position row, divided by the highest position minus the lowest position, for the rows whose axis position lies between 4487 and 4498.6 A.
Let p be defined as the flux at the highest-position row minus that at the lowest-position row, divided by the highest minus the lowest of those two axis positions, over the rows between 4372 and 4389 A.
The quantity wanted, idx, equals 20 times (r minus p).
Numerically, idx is -20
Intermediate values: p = -0.7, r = -1.7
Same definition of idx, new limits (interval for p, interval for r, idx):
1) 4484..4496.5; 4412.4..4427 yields 23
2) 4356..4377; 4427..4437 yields -3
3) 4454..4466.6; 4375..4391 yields -4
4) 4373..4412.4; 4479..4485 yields 17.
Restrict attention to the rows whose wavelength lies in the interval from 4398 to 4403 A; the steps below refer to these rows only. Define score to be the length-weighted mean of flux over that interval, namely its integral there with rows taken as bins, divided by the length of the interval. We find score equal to 205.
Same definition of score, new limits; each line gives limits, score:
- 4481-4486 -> 191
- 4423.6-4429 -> 204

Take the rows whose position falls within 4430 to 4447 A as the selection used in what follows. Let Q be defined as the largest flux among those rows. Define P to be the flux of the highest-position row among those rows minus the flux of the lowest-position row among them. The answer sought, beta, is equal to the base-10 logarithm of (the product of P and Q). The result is 3.37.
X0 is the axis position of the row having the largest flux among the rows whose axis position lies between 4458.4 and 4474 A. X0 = 4472.28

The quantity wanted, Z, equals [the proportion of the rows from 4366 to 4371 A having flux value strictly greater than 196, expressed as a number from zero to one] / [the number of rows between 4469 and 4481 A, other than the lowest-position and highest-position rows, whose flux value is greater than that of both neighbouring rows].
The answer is 0.30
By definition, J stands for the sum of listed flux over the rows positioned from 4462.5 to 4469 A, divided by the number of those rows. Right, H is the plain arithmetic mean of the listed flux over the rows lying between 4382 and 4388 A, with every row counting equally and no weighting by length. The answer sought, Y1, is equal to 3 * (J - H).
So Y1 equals 3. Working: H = 197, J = 198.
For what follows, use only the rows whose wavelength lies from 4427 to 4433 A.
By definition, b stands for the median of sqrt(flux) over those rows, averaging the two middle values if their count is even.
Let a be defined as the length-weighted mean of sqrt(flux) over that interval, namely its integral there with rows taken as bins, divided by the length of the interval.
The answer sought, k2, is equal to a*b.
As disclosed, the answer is 204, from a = 14.3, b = 14.30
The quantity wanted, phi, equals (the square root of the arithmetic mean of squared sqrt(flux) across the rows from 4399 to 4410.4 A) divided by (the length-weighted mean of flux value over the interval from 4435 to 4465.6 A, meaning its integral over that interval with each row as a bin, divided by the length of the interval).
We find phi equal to 0.070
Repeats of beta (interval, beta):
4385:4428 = 3.48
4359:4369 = 2.89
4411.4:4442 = 3.26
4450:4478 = 3.71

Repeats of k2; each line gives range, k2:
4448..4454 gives 194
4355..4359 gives 197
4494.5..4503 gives 192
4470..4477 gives 219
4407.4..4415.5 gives 197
